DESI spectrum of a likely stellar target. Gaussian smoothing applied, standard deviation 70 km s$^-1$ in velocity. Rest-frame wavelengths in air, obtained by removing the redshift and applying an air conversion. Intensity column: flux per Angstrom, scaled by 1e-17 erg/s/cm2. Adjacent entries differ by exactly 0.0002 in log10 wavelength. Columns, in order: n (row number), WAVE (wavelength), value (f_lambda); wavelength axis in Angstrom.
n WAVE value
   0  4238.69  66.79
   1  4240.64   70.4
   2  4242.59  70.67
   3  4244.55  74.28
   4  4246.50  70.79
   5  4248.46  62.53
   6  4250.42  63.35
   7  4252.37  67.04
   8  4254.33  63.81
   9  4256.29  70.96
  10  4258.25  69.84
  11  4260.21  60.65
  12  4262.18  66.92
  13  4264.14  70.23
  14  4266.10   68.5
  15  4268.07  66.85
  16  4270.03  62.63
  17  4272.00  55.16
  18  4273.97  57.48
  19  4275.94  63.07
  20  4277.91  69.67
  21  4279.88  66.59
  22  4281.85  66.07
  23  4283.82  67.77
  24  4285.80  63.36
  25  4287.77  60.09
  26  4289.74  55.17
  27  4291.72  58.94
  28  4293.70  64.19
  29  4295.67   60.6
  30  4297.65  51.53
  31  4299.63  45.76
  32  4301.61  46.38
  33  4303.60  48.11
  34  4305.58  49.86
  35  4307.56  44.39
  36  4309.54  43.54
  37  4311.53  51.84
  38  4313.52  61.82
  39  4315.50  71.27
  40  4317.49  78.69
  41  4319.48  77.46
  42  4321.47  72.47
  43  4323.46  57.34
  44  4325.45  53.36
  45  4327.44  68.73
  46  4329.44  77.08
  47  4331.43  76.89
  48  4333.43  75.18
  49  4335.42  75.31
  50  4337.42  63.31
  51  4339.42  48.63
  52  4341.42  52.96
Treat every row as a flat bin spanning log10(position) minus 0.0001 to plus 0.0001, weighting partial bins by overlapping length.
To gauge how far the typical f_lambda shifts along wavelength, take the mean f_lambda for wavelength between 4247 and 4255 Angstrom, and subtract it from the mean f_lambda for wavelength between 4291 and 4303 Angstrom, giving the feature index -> -10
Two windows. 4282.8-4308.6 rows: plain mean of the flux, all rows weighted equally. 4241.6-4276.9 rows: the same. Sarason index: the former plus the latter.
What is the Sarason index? 121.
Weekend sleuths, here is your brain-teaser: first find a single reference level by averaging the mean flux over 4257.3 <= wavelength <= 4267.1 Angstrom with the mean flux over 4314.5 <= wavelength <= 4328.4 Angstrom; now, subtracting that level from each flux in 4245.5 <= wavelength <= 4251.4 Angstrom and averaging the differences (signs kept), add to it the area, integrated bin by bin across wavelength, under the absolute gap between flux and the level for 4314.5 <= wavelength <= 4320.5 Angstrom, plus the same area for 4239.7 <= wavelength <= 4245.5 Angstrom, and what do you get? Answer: 68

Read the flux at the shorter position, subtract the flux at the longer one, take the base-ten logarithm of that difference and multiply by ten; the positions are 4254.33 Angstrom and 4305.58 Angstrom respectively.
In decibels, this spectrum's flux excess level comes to 11.4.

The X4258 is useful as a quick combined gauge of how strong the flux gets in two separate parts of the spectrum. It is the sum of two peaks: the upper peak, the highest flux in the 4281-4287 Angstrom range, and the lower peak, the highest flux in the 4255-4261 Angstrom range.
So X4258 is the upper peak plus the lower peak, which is 139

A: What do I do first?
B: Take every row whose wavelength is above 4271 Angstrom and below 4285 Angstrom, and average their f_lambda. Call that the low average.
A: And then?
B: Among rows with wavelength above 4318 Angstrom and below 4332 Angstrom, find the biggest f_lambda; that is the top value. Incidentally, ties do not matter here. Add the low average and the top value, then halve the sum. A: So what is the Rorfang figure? 70.6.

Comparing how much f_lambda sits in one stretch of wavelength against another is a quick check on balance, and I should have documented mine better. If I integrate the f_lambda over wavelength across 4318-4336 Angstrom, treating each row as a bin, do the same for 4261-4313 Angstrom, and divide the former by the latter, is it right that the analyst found 0.42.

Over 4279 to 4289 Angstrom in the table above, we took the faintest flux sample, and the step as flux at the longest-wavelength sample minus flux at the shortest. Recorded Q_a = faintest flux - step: 67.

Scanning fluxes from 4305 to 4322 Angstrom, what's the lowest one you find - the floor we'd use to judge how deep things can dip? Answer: 43.54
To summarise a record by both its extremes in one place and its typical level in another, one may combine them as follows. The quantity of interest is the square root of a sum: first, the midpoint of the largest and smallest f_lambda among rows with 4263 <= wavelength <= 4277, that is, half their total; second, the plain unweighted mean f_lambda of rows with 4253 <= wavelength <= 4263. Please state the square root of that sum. 11.4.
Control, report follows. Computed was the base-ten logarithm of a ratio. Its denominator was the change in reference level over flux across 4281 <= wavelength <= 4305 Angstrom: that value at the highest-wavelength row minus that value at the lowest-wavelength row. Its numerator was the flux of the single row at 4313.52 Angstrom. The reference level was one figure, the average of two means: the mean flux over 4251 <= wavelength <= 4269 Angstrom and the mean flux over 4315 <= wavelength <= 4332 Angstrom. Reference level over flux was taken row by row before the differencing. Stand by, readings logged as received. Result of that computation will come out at 2.20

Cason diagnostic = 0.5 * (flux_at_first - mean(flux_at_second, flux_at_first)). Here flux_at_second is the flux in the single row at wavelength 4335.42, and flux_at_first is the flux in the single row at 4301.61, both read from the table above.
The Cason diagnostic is -7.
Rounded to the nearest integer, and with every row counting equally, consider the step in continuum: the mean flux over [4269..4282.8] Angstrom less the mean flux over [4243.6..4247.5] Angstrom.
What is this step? -10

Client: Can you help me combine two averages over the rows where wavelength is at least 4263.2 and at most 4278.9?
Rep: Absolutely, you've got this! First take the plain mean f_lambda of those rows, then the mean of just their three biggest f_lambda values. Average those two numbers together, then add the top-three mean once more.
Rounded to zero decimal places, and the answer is 136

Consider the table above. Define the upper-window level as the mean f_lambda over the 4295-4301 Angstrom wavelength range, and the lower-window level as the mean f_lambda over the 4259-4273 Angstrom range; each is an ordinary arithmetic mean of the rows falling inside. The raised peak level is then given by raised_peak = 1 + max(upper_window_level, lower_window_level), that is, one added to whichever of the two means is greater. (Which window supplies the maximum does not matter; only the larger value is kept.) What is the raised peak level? 65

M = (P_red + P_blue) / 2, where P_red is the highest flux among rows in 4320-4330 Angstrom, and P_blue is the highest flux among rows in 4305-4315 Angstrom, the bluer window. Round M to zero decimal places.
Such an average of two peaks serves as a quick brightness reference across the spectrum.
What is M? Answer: 69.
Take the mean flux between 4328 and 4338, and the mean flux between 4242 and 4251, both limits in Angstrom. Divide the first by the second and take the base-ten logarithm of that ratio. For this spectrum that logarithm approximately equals 0.03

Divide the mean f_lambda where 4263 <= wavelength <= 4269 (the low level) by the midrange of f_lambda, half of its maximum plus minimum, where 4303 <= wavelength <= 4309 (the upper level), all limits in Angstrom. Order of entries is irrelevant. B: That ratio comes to 1.45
